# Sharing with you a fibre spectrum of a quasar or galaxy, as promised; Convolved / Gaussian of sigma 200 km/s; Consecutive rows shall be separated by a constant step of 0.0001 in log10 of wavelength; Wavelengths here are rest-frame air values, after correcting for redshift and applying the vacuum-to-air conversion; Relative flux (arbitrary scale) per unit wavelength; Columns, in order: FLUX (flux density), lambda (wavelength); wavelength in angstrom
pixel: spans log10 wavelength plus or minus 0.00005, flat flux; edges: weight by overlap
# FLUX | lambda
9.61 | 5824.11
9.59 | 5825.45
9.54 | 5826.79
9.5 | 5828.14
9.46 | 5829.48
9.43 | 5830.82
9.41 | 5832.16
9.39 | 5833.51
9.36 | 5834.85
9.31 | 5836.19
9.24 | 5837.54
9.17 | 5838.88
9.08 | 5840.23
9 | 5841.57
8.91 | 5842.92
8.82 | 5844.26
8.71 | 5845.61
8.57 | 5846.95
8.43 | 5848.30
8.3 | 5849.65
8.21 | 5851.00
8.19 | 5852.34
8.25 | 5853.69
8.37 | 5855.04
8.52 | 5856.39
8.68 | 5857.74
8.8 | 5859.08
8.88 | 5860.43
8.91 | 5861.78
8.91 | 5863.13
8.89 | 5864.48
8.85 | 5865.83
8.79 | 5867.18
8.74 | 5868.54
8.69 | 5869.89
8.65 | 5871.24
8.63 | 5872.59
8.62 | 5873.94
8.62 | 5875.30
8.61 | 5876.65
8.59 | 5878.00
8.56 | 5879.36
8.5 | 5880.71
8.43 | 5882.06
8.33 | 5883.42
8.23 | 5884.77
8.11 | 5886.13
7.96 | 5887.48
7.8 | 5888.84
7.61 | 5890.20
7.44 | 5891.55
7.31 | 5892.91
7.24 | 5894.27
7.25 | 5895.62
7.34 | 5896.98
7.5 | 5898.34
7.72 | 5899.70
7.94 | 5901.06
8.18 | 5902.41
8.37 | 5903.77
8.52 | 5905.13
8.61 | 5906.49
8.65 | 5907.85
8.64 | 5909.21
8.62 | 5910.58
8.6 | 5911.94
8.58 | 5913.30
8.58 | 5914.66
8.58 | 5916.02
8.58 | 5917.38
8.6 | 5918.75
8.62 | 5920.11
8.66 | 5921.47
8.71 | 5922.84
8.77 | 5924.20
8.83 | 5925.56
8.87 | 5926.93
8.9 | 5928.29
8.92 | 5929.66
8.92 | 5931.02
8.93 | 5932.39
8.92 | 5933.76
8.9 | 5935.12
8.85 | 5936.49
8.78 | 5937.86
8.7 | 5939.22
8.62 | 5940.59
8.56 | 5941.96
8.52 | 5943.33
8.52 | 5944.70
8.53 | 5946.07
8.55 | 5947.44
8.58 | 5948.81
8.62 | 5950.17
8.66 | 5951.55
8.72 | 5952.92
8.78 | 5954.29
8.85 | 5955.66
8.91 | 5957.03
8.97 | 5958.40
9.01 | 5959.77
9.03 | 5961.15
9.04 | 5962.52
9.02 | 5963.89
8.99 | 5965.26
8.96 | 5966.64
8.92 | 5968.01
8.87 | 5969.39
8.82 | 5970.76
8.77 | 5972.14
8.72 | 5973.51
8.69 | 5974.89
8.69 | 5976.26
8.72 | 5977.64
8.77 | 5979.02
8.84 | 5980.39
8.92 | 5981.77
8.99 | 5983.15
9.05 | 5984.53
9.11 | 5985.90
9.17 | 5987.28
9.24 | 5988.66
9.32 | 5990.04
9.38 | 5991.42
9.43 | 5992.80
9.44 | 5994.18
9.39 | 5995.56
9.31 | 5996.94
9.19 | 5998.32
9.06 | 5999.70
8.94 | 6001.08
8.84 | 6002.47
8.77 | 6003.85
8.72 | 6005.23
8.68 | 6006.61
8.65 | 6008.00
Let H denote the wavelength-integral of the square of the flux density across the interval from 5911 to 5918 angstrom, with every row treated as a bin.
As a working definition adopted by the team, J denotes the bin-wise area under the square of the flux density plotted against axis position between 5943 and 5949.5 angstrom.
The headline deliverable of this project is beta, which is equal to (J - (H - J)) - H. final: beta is -84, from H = 517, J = 475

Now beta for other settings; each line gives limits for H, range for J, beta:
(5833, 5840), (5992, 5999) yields 20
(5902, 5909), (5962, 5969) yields 120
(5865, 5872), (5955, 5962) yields 53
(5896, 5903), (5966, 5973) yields 267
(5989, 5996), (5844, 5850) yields -353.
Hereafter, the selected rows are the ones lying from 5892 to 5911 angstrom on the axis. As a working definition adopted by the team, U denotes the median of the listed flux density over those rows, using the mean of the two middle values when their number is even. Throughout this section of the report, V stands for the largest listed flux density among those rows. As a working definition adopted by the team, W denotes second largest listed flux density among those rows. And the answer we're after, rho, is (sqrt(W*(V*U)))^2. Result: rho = 602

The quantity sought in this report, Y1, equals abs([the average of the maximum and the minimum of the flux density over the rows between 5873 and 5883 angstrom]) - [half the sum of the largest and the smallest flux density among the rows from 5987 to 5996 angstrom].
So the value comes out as -0.78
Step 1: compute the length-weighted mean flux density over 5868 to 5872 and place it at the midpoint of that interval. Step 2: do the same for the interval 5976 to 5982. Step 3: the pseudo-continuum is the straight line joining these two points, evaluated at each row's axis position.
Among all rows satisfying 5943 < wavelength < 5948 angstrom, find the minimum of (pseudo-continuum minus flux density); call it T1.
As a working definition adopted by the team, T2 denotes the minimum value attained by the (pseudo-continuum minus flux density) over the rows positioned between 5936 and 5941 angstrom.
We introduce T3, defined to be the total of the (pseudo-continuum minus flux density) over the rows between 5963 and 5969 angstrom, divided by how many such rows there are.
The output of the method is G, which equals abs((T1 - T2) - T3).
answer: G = 0.5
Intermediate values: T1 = 0.2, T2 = -0.10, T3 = -0.20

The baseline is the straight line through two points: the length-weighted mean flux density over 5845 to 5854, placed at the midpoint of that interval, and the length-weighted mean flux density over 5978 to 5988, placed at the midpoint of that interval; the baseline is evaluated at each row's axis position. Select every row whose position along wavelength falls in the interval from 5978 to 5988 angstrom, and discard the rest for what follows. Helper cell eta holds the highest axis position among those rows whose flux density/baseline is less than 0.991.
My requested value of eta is 5980.39 angstrom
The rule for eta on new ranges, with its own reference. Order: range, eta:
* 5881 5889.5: 5888.84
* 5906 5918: 5917.38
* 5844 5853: 5852.34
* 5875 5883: 5882.06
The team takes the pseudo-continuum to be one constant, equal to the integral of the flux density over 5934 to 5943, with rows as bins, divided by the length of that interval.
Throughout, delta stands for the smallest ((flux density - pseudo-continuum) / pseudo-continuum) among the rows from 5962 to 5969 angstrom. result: 0.021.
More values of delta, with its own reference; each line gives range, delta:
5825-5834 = 0.075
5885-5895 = -0.171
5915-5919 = -0.018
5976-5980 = -0.005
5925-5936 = 0.011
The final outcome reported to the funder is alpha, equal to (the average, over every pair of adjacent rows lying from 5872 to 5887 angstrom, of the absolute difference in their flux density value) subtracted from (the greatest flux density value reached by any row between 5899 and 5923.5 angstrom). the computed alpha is 8.7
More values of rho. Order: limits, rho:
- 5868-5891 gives 650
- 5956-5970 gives 733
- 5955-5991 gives 770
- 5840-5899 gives 700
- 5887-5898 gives 459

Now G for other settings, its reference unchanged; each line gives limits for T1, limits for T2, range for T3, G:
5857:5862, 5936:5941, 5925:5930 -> 0.0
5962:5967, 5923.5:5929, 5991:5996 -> 0.5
